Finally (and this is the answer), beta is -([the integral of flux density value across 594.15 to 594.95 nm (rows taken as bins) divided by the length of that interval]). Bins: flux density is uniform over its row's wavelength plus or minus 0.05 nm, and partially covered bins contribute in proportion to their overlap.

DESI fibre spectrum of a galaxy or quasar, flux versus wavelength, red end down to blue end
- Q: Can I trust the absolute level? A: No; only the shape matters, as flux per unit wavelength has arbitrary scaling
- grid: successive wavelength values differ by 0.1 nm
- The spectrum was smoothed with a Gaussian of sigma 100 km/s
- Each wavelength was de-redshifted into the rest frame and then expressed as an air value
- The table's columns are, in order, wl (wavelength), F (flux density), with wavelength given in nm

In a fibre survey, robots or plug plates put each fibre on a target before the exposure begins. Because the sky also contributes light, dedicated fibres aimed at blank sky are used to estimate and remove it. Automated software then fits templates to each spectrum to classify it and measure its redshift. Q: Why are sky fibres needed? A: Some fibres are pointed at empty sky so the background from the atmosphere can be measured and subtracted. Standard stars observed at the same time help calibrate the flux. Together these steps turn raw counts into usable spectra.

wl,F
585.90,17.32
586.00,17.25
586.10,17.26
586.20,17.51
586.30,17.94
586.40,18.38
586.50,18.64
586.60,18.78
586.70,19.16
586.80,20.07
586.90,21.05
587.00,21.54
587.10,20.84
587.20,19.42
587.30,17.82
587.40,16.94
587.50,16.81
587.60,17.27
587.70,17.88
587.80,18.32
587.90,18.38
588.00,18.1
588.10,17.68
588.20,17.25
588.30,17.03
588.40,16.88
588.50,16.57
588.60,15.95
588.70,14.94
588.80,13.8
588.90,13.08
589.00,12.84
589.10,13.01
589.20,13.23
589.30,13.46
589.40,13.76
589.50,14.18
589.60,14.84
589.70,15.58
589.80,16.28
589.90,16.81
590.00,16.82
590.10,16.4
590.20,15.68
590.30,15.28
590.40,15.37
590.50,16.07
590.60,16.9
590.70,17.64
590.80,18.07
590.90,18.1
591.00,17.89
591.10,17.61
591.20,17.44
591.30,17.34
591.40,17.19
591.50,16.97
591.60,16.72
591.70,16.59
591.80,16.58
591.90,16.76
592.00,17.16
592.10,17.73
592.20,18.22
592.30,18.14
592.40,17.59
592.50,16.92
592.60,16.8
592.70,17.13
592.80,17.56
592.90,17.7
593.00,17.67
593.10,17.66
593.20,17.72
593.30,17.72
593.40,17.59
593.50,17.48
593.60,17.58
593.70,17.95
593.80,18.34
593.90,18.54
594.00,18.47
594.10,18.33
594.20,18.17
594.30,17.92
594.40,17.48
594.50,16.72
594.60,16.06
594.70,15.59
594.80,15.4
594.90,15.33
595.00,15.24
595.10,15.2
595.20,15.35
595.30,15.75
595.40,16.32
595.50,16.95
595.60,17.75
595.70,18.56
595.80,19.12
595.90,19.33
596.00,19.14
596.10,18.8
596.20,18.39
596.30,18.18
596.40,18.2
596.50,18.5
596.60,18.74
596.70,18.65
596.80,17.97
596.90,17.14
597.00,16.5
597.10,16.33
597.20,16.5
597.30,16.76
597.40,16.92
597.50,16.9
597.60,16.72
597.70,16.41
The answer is -16.6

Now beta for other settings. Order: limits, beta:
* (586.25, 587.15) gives -19.6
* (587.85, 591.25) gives -16.0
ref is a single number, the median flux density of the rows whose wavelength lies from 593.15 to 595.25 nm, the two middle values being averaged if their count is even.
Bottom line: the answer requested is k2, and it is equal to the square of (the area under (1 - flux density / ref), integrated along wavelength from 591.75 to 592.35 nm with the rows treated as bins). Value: 0.0000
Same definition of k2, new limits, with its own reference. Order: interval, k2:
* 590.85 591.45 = 0.0000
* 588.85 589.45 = 0.0220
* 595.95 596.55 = 0.0011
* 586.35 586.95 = 0.0036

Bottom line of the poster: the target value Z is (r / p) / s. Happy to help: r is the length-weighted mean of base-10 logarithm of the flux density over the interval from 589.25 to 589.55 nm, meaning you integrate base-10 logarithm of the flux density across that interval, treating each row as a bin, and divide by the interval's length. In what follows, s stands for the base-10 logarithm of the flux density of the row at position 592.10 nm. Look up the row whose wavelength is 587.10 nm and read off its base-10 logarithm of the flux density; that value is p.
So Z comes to 0.69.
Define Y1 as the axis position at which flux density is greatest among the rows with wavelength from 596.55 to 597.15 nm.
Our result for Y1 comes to 596.60 nm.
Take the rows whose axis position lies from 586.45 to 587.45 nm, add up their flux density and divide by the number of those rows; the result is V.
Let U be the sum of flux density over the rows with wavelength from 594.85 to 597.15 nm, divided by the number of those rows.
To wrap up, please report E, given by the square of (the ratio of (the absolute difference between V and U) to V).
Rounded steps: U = 17.5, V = 19.4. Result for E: 0.010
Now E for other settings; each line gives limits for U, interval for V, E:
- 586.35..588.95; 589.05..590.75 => 0.025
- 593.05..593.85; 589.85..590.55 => 0.011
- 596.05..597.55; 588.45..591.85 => 0.013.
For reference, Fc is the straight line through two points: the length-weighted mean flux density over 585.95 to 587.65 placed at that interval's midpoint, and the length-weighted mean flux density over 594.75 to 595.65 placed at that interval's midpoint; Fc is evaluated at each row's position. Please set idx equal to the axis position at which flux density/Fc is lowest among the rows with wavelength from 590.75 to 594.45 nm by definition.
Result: 591.70 nm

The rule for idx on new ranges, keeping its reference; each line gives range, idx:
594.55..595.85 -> 595.10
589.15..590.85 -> 589.20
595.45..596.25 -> 595.50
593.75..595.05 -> 595.00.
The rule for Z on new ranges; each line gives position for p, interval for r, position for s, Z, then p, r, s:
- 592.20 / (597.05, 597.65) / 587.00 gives 0.73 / 1.26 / 1.222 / 1.33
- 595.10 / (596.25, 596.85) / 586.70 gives 0.83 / 1.18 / 1.264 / 1.28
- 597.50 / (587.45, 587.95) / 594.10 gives 0.80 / 1.23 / 1.248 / 1.26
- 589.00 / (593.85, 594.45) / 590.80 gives 0.90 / 1.11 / 1.259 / 1.26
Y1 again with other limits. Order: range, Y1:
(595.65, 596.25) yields 595.90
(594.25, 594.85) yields 594.30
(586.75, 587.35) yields 587.00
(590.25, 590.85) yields 590.80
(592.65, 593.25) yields 593.20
